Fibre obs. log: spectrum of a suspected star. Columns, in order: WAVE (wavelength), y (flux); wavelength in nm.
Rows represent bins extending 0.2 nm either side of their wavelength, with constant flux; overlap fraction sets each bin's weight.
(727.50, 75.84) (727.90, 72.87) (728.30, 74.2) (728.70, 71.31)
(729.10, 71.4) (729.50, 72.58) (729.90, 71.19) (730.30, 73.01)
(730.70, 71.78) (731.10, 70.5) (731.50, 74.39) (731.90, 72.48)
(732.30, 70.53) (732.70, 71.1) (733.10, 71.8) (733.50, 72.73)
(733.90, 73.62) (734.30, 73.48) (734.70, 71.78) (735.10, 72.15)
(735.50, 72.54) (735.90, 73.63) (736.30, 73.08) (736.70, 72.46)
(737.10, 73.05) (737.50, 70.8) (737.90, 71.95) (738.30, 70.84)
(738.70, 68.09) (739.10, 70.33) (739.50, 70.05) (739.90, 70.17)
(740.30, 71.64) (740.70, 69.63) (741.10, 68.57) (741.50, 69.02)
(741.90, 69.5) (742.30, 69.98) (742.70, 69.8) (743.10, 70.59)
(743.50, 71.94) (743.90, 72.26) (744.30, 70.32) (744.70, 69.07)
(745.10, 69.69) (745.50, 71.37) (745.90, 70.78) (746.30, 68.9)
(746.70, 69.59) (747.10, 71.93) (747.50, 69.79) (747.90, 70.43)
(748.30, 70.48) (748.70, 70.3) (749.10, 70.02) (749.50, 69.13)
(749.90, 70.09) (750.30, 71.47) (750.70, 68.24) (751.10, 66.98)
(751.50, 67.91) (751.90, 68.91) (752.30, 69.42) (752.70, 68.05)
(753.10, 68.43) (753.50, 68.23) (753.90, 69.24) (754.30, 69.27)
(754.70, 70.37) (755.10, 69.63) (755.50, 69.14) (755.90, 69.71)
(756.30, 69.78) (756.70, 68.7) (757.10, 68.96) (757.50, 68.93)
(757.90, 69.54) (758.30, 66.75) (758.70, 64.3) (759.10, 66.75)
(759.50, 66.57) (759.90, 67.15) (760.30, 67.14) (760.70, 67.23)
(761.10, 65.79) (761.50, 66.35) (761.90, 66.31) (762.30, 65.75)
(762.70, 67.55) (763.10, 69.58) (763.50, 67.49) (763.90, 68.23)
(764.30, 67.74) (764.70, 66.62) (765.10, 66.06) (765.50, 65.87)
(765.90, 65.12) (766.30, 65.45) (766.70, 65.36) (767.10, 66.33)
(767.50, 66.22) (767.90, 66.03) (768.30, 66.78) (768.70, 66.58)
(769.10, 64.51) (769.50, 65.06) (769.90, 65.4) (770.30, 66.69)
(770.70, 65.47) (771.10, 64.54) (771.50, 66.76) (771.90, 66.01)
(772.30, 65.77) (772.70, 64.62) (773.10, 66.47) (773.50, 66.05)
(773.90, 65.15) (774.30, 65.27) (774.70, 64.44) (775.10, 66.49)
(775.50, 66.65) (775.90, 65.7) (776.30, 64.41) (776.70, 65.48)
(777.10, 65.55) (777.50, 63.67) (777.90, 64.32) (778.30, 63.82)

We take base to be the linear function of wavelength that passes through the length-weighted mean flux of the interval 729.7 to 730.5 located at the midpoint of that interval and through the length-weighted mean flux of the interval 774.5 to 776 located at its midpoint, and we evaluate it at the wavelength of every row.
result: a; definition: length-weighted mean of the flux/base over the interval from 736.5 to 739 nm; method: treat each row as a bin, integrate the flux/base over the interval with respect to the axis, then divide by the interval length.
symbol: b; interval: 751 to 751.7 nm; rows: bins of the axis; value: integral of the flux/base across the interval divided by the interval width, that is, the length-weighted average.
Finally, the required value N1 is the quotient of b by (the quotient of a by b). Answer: 0.95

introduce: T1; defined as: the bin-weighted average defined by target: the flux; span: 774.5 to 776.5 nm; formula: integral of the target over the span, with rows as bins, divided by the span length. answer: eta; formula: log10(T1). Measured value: 1.82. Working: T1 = 66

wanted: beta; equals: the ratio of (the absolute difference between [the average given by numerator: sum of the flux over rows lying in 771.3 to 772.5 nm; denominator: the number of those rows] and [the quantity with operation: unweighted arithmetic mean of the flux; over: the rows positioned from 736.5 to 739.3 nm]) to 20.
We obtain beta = 0.24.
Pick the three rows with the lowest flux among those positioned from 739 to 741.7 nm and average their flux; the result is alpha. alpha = 69.1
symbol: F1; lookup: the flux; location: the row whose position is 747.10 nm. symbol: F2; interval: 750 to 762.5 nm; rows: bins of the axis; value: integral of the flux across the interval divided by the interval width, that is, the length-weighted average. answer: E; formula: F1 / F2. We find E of 1.06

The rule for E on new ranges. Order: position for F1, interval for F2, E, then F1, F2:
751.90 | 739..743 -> 0.99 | 68.91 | 69.9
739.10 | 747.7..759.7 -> 1.02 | 70.33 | 68.9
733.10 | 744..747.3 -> 1.02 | 71.8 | 70.3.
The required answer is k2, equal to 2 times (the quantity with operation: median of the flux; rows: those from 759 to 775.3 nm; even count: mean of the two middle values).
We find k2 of 132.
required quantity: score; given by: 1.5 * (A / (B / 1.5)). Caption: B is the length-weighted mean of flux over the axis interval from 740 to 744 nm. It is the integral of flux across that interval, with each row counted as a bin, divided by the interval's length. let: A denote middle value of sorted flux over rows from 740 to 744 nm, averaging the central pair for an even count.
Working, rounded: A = 69.9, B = 70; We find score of 2.24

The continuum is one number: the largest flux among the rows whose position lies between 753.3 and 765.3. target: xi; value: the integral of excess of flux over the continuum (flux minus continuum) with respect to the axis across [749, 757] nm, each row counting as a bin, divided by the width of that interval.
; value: -1.2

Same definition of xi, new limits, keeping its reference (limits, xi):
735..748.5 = 0.3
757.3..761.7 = -3.4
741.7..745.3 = 0.0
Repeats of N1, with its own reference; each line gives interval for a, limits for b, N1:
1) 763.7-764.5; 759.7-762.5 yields 0.95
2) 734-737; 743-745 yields 1.00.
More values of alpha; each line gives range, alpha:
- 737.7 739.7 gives 69.5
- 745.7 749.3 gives 69.4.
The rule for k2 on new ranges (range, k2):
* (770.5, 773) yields 131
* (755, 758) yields 139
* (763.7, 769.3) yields 132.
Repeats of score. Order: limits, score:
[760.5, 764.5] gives 2.26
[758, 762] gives 2.25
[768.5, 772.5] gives 2.25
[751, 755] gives 2.25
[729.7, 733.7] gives 2.24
